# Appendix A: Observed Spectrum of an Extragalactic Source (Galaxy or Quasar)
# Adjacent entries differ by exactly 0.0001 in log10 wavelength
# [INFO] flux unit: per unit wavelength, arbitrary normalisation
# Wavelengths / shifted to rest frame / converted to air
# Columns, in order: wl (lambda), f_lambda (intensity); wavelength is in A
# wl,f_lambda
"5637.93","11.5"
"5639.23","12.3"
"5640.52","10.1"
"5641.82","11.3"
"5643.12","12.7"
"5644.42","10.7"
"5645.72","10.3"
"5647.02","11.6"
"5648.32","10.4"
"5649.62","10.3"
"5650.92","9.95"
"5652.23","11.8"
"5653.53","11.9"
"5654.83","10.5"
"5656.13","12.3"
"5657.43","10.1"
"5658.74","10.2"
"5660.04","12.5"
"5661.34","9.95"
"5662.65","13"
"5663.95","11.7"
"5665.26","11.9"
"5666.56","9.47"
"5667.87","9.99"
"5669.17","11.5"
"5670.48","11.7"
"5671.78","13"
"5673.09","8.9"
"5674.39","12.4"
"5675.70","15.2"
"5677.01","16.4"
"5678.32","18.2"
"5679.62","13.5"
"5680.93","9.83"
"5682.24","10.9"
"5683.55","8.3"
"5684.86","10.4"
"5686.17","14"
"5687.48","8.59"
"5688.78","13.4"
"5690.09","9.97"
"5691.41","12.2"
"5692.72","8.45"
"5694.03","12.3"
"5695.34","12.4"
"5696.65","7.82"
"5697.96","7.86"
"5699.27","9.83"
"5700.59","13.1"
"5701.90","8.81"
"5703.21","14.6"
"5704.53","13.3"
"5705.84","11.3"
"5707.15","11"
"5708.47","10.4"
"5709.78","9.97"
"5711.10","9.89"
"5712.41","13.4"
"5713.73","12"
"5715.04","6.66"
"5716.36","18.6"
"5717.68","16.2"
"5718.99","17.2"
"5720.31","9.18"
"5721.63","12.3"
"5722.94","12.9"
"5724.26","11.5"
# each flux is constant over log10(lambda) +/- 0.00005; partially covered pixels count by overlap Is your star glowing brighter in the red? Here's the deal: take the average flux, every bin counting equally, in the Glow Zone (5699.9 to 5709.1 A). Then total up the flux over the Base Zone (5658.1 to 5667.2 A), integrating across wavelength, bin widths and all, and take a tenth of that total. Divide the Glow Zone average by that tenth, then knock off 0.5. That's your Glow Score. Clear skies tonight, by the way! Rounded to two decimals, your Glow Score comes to 0.65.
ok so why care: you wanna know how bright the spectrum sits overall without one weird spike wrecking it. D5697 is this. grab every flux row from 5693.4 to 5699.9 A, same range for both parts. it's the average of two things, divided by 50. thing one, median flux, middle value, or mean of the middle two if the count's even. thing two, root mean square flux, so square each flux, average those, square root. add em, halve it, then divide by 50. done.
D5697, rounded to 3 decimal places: 0.201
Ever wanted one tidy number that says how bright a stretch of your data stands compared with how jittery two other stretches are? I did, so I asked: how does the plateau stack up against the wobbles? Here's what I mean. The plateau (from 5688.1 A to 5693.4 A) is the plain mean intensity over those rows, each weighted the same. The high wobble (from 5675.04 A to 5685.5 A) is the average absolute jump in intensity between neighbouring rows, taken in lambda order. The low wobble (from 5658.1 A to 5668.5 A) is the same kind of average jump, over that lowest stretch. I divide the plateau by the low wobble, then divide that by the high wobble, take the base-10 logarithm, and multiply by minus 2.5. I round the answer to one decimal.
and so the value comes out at -1.0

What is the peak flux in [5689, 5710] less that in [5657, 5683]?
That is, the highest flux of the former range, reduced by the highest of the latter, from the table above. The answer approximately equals -4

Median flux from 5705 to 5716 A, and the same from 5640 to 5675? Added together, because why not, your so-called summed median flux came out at 22.0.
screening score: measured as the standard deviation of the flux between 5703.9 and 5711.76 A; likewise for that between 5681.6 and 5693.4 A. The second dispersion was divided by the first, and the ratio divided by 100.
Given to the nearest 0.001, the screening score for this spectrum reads 0.017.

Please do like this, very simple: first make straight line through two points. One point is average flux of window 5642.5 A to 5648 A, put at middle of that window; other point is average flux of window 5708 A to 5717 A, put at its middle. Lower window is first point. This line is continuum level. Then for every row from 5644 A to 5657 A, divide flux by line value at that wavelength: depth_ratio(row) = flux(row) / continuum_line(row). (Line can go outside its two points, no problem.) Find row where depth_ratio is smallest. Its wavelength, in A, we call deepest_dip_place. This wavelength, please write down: 5650.92 A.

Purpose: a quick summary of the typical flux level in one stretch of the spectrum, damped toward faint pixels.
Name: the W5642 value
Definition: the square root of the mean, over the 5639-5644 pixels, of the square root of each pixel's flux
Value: 1.84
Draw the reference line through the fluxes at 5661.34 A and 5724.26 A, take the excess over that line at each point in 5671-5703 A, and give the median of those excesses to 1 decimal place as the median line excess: 1.0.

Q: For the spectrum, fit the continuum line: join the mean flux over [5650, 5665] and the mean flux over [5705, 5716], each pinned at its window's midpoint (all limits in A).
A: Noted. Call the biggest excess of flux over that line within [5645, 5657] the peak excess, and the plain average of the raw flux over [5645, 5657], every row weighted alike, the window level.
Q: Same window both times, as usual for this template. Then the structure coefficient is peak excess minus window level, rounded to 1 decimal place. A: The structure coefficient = -10.0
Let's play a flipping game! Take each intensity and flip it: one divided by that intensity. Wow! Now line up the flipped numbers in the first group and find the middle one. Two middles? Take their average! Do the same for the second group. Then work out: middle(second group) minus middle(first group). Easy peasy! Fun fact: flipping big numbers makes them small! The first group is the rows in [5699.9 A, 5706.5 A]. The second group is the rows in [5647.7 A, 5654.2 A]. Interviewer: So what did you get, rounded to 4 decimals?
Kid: 0.0198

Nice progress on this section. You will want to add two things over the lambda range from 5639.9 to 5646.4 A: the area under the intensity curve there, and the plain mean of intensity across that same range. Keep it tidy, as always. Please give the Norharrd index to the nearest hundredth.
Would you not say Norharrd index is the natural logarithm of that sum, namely 4.41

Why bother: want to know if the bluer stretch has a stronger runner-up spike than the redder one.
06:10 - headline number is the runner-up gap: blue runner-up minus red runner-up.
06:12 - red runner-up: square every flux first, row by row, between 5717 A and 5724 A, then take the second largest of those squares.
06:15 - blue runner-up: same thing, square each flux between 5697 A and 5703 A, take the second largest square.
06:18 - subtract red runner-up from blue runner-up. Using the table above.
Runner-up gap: -166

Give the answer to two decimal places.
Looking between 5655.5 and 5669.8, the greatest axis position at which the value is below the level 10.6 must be 5667.87 A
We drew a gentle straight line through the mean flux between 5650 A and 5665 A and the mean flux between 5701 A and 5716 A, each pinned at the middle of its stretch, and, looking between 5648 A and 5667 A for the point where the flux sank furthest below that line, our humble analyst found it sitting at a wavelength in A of 5666.56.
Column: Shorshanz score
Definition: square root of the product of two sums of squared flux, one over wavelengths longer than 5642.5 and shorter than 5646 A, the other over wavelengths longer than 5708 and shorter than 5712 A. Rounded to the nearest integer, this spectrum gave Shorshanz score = 341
